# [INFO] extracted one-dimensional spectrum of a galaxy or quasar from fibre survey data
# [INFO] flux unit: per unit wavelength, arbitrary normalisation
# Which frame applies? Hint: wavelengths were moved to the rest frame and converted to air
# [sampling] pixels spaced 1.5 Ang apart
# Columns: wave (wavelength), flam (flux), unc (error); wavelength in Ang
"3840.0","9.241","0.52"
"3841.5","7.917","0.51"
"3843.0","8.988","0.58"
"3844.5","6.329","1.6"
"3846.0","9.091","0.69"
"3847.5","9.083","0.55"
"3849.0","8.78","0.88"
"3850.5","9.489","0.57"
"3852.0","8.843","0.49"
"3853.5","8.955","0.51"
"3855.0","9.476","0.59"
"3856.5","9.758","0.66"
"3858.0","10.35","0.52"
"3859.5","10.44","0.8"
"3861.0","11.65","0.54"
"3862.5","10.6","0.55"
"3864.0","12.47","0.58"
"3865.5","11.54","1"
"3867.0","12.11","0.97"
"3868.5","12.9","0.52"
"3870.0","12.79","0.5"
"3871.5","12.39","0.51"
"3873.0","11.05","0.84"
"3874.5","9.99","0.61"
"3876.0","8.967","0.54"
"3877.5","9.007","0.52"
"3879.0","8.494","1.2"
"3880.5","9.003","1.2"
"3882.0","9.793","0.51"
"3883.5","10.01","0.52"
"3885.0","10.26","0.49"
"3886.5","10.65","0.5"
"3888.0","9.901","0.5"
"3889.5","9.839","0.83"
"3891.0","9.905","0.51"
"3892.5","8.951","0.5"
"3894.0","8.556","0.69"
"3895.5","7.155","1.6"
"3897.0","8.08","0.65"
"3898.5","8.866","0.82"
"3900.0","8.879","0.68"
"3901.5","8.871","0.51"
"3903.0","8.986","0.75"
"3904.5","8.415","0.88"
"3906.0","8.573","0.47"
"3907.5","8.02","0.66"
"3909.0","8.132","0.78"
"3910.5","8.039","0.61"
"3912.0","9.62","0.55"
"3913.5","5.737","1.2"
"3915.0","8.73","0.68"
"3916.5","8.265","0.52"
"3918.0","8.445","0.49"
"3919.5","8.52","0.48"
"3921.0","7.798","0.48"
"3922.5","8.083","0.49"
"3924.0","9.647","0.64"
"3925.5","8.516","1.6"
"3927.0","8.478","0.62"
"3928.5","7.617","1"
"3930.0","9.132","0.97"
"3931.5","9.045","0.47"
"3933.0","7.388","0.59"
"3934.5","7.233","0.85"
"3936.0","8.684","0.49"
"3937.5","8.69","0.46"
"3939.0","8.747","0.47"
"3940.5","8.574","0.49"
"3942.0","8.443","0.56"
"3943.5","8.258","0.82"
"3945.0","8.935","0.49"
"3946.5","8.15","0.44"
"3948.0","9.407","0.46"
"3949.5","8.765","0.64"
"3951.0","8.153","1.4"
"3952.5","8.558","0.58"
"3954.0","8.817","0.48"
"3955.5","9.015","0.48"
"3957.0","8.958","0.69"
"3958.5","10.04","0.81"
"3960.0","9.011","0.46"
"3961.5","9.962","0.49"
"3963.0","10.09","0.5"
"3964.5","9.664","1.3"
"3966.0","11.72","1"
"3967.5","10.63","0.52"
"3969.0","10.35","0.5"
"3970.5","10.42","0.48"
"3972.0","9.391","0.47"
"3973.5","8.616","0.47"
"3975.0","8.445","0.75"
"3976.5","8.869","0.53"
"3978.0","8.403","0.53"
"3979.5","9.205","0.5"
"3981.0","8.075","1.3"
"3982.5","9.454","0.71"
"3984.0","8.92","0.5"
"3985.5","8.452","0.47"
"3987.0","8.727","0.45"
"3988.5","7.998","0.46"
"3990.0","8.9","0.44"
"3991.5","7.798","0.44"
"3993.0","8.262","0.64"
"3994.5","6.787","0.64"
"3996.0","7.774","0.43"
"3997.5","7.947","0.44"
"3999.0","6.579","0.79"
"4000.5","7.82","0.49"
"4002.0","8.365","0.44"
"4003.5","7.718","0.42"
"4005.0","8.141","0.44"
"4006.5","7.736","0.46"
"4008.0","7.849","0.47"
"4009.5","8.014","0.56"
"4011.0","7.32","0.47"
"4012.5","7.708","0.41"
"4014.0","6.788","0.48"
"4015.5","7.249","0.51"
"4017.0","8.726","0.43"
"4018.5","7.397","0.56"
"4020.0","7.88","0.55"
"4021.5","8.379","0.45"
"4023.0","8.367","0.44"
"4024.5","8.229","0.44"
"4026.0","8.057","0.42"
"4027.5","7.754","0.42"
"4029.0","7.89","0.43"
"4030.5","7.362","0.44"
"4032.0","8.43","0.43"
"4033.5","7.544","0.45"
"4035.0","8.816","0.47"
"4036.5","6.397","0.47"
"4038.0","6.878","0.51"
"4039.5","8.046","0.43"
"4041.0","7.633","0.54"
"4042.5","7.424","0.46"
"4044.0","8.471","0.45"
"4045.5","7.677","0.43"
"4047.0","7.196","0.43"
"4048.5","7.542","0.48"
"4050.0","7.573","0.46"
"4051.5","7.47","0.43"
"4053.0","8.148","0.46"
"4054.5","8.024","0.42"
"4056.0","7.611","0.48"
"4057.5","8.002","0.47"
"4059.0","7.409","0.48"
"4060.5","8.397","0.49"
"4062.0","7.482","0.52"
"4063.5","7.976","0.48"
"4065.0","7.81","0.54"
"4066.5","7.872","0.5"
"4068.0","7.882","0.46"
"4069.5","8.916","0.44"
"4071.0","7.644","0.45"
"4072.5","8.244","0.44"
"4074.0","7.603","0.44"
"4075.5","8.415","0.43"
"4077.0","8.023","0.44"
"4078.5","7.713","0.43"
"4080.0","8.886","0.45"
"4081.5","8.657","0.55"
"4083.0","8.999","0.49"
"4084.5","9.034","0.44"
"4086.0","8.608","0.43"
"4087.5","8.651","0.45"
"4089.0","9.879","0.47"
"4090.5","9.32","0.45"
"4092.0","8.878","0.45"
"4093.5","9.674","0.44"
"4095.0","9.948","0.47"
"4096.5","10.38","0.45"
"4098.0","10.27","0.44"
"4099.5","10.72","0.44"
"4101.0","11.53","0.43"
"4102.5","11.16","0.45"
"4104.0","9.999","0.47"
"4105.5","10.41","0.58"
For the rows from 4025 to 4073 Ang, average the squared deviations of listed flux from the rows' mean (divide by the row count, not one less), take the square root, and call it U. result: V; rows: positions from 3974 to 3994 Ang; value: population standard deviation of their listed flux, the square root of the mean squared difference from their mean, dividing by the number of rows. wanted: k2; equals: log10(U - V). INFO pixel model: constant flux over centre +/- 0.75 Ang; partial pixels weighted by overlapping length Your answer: -1.4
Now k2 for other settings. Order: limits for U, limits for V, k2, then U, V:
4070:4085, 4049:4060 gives -0.6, 0.53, 0.28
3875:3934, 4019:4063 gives -0.4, 0.92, 0.51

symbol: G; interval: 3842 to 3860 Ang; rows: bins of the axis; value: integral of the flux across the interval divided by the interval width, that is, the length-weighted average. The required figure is 9.1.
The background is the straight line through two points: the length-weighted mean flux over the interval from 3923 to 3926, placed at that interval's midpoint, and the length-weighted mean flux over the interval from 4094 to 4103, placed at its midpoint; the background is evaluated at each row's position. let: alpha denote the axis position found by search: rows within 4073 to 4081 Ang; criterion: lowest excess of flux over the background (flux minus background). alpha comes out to 4074.0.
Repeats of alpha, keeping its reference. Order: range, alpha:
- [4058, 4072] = 4059.0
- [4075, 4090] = 4078.5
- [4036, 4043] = 4036.5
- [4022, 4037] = 4036.5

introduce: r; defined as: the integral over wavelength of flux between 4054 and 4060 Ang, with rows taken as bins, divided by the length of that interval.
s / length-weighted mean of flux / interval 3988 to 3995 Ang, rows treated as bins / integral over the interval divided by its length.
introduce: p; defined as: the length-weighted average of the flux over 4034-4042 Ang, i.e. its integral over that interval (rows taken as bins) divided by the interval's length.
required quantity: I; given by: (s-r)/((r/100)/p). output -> 21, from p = 7.5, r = 7.8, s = 8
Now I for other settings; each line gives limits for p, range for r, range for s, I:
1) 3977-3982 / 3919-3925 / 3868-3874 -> 370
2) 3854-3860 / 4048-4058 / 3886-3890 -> 301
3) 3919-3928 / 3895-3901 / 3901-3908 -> 27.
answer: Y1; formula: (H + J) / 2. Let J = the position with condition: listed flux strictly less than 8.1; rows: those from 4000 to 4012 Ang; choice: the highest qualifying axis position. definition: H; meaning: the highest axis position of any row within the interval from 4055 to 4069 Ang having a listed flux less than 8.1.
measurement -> 4039.5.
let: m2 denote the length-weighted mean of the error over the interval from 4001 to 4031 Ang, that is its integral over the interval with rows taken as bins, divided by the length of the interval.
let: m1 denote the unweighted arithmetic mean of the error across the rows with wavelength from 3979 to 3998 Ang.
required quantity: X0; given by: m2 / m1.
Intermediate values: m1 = 0.57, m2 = 0.46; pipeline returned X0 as 0.81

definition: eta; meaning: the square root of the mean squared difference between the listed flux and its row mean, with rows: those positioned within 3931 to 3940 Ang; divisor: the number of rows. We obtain 0.71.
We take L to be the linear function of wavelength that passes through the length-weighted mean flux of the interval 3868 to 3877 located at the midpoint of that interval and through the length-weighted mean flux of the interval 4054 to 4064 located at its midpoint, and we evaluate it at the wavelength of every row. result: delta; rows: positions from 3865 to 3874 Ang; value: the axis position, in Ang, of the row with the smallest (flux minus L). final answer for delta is 3873.0 Ang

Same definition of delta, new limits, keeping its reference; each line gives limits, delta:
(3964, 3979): 3975.0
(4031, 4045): 4036.5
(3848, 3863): 3849.0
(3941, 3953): 3946.5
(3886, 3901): 3895.5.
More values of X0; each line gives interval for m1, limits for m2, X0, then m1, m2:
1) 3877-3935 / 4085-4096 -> 0.63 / 0.72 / 0.45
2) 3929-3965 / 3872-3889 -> 1.05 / 0.64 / 0.68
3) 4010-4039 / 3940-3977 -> 1.37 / 0.46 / 0.63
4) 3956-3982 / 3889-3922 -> 1.05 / 0.66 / 0.69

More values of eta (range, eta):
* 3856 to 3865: 0.91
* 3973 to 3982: 0.36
